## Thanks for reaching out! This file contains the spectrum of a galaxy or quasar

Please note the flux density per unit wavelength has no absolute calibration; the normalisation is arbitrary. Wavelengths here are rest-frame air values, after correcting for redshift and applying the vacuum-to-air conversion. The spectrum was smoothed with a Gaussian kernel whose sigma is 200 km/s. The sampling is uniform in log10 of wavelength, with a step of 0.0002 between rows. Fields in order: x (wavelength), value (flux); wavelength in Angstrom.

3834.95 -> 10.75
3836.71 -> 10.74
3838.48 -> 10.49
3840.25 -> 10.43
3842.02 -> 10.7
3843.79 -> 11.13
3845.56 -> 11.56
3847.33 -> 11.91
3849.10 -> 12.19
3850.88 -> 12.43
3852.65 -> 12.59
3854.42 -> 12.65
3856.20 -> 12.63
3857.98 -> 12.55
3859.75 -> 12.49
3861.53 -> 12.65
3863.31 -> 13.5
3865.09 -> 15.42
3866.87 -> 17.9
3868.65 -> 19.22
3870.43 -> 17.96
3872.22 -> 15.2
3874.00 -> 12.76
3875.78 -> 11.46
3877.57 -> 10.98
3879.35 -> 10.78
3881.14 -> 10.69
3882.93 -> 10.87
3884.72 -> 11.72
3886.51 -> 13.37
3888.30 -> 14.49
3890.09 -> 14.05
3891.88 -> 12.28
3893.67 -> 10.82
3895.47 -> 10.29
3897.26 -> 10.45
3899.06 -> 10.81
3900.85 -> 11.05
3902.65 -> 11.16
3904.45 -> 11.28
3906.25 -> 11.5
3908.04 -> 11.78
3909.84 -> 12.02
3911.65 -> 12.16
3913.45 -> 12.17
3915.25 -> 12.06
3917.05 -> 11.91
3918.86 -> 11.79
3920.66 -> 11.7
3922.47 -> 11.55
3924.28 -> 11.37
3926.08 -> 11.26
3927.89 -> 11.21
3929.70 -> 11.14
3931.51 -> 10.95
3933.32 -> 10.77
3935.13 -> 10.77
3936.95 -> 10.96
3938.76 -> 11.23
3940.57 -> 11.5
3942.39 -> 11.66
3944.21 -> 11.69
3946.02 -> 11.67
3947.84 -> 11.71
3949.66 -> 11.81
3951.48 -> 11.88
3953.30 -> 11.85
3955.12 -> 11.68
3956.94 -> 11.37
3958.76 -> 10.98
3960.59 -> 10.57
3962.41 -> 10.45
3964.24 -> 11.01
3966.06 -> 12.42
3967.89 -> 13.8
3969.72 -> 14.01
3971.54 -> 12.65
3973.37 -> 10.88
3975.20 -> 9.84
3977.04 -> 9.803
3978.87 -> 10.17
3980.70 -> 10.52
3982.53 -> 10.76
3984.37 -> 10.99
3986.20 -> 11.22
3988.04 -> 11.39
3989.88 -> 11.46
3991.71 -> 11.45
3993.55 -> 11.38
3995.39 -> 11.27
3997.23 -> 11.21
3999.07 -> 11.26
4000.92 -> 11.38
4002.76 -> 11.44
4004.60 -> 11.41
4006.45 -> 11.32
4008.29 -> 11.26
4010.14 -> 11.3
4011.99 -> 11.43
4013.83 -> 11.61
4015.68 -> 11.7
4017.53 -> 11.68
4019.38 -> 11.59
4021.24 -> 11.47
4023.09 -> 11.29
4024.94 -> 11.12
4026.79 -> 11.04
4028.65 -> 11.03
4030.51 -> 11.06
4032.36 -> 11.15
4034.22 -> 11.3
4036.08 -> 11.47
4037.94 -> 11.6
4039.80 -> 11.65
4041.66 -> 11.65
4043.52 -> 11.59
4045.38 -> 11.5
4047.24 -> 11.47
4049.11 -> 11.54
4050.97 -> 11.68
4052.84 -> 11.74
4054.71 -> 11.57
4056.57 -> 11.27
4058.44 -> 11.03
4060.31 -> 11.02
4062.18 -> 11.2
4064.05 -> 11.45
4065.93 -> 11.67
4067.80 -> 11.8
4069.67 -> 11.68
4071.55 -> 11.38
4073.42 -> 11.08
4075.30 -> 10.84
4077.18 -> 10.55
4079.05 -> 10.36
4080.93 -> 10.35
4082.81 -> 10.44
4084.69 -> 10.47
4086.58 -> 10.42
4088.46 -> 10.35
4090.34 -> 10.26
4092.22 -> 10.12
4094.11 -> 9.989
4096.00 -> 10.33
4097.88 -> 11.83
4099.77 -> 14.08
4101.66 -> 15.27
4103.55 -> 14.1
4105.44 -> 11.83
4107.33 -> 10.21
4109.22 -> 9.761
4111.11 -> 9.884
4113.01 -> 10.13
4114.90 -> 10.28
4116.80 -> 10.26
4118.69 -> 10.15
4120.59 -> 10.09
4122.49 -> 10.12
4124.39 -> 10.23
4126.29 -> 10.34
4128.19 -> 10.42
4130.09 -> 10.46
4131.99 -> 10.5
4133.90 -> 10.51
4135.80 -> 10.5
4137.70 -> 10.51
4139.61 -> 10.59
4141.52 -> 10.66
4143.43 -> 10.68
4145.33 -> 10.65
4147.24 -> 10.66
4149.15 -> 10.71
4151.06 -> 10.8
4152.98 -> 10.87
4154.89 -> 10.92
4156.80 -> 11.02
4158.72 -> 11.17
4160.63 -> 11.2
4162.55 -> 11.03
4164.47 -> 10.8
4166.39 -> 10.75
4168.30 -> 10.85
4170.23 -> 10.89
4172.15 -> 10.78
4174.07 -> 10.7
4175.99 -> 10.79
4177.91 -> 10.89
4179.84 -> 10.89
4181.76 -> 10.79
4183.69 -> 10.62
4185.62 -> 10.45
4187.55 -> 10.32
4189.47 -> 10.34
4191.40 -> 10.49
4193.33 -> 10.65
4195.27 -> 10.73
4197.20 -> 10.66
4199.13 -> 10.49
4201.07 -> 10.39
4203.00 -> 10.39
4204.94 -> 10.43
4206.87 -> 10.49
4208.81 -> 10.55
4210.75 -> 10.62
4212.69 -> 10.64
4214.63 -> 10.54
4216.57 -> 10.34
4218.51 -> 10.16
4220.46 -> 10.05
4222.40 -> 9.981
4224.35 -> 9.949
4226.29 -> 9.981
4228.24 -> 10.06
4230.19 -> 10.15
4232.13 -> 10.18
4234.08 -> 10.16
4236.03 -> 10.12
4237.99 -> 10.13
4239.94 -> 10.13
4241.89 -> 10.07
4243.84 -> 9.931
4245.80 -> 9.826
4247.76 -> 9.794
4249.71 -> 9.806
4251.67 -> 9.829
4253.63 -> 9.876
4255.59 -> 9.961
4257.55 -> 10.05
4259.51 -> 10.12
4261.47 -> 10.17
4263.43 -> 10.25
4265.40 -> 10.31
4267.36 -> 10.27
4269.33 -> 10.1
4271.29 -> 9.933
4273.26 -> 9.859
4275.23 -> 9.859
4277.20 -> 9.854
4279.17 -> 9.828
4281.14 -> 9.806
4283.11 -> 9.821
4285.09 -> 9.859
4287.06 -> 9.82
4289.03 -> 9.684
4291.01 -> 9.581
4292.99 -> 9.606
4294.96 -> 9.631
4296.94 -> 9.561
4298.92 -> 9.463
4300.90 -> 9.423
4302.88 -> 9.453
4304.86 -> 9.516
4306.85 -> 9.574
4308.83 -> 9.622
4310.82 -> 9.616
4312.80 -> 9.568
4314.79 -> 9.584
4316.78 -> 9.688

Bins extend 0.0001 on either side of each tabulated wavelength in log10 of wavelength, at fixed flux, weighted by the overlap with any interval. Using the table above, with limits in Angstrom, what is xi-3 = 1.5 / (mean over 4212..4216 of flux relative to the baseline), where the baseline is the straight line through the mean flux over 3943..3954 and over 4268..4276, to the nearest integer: 5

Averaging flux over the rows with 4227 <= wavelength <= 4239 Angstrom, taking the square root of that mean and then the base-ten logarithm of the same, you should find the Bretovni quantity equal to 0.503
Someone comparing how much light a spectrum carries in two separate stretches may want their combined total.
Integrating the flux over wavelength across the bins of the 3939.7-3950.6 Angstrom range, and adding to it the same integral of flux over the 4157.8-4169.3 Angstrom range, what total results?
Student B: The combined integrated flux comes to 253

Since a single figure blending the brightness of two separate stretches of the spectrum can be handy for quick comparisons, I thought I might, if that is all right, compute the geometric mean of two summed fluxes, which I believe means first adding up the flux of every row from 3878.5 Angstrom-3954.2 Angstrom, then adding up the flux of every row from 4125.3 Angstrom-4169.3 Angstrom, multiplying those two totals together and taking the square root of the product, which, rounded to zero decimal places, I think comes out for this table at 346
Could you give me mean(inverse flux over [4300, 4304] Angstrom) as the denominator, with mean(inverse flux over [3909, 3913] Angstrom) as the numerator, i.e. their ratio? 0.78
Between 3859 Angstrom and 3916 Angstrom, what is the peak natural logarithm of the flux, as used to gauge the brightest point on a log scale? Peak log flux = 2.96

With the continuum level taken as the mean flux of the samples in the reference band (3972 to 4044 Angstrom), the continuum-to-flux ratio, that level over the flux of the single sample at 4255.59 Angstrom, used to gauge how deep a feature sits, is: 1.13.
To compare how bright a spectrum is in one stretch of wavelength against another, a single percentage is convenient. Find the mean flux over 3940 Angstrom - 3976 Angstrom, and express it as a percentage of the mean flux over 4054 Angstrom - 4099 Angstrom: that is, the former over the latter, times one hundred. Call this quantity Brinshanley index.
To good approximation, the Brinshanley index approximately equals 107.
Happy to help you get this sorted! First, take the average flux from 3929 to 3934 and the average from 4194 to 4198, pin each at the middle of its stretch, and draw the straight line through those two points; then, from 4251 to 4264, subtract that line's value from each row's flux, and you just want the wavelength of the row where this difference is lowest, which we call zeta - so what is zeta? 4251.67 Angstrom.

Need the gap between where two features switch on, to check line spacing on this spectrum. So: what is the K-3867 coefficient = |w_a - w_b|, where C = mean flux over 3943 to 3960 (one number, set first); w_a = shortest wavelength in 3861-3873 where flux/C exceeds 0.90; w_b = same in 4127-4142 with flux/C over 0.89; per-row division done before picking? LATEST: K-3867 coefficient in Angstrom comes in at 266.7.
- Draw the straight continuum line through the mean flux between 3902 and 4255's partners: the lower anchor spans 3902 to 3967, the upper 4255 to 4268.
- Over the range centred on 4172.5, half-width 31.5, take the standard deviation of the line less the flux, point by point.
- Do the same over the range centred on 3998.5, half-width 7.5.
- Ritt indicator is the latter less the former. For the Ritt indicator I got -0.1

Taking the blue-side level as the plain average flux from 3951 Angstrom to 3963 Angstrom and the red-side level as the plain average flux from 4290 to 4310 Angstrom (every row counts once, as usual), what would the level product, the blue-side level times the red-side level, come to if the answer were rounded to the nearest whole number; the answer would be 107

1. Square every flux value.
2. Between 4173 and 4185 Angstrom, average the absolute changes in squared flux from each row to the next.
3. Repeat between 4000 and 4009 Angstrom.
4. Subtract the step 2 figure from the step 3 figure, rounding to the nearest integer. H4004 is -1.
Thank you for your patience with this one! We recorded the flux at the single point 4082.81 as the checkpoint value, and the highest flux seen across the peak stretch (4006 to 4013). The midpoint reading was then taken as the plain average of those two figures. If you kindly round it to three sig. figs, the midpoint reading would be 10.9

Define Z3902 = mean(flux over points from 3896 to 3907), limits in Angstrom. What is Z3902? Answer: 11.0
